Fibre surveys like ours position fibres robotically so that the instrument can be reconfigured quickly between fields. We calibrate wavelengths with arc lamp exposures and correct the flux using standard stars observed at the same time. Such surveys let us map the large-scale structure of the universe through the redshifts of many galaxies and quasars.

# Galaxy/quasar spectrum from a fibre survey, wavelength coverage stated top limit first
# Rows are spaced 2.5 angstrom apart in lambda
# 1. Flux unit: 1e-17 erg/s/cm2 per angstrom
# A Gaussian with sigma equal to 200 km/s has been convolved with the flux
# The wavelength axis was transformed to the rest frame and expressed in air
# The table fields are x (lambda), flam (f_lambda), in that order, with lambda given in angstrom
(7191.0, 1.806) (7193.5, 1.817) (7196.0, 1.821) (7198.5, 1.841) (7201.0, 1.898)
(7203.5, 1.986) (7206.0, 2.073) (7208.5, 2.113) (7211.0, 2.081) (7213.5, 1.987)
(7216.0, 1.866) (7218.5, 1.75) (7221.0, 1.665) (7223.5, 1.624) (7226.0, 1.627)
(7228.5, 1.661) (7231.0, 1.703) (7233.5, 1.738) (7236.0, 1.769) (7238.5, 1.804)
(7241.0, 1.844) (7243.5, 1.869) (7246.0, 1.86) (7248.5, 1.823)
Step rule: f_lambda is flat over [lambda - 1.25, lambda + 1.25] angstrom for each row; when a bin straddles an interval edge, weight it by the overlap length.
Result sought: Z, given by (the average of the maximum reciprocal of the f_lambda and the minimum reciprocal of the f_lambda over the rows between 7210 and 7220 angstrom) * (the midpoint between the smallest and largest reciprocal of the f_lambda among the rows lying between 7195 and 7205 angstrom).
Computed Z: 0.28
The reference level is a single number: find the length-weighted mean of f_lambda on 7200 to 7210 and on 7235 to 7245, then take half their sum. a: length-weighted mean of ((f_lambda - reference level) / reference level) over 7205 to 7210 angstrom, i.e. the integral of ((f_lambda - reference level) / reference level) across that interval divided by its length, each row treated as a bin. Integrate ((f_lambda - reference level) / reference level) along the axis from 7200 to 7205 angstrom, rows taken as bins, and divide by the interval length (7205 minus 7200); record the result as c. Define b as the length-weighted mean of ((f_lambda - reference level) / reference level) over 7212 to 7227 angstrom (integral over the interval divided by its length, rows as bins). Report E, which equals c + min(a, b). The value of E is -0.07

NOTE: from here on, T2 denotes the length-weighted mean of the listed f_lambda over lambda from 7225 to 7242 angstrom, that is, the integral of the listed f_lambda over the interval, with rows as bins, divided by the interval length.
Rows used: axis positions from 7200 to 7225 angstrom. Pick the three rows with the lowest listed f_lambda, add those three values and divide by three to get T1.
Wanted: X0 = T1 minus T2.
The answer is -0.06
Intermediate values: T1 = 1.68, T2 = 1.74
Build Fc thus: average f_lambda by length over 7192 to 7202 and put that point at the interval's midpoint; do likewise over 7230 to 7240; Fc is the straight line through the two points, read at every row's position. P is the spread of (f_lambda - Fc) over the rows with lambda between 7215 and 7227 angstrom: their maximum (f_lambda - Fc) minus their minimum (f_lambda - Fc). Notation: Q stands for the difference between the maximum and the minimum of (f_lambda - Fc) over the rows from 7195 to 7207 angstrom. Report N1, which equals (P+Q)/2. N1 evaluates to 0.250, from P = 0.225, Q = 0.27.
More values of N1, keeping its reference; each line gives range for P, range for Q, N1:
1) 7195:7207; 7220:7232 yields 0.185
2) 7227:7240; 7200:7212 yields 0.199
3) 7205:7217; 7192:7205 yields 0.211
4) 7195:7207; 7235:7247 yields 0.196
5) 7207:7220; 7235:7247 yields 0.229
